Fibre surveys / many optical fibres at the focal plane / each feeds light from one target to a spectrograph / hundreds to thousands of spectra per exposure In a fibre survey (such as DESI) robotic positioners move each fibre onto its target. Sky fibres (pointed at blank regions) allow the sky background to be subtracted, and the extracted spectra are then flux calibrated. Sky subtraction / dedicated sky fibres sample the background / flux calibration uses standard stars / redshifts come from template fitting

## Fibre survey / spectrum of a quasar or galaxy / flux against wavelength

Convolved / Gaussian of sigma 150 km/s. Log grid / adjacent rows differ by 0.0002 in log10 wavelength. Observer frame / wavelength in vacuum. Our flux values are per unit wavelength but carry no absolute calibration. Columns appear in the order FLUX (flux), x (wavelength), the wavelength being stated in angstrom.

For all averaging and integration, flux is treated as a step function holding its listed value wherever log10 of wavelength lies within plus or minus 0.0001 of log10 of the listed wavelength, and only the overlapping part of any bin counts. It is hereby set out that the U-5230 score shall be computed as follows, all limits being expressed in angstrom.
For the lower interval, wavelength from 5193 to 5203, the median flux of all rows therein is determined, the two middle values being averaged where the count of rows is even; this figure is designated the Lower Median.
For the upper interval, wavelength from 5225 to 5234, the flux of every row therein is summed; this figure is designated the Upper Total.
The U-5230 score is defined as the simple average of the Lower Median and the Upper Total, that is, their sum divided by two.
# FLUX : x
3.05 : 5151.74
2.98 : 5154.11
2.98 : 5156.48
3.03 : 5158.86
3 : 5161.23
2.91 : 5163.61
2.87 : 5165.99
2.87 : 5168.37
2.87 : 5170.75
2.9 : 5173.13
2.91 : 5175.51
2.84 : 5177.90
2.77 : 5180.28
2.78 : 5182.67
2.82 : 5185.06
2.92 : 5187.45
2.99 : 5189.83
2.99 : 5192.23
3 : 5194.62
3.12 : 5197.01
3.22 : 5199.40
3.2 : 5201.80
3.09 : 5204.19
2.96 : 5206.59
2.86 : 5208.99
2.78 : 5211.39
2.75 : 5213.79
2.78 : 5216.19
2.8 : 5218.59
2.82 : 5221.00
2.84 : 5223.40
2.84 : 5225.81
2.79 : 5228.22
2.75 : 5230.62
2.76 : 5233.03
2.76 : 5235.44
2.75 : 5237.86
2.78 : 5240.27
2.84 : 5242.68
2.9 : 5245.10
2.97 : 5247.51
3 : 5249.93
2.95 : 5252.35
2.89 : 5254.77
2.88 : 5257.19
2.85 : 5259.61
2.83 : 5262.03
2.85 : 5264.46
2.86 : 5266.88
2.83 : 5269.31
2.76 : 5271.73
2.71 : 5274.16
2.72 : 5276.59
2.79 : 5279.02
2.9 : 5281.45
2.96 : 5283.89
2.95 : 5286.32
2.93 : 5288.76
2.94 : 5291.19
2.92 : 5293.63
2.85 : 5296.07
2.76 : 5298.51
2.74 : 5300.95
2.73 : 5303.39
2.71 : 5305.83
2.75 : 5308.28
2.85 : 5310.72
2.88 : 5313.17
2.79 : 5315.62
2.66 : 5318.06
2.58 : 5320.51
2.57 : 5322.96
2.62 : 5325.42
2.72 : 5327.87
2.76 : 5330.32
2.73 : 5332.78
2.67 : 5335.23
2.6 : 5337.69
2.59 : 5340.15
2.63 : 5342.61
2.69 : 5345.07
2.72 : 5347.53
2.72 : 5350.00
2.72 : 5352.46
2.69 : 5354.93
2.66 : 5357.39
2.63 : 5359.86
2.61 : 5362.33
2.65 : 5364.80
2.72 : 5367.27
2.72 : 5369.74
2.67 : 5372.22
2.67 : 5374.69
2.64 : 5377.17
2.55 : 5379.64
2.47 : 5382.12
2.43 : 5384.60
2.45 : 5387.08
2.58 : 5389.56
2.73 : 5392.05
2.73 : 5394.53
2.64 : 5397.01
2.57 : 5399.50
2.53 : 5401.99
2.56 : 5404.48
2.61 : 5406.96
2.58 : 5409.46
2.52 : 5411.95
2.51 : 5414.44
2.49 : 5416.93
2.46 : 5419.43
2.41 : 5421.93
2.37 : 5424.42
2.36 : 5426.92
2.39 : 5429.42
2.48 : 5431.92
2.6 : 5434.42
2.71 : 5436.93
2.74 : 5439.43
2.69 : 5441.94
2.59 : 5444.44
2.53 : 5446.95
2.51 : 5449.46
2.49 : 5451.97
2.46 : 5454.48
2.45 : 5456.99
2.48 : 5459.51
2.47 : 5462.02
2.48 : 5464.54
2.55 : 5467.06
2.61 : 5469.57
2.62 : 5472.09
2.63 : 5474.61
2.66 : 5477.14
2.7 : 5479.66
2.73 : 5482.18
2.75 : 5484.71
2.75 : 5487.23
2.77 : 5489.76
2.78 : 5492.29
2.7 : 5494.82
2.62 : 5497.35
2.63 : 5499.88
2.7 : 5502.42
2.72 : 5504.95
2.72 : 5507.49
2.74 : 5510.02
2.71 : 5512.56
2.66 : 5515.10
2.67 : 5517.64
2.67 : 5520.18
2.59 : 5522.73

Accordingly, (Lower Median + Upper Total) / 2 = 7.15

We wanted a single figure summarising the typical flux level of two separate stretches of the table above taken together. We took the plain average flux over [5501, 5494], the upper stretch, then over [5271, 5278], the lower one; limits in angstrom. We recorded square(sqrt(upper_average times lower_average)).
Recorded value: 7.23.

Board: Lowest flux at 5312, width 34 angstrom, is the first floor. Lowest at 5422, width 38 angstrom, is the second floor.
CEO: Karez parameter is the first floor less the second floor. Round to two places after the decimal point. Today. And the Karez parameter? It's 0.21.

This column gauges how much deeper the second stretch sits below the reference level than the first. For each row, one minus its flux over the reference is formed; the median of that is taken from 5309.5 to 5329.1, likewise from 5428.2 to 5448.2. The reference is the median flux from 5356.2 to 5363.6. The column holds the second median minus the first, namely 0.036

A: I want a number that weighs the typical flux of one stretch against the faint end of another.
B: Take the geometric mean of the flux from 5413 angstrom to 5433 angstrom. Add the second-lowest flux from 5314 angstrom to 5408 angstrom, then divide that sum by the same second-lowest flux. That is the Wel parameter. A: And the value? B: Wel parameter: 1.99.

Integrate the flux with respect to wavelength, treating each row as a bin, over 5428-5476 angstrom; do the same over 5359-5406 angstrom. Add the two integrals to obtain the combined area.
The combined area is 245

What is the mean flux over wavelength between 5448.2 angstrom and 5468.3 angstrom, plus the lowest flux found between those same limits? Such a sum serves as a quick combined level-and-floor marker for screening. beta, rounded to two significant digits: 4.9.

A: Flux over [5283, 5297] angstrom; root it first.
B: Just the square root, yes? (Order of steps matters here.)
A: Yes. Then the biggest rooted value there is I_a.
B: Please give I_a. 1.72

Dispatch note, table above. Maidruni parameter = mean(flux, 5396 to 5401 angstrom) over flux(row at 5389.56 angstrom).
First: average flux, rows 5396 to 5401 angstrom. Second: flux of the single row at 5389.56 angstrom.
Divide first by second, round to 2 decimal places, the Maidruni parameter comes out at 1.01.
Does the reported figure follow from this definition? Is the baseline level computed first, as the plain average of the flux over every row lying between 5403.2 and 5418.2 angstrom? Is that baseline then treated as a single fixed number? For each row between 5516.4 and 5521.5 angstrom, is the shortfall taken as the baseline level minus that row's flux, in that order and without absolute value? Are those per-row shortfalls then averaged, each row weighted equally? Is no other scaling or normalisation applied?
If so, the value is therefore -0.12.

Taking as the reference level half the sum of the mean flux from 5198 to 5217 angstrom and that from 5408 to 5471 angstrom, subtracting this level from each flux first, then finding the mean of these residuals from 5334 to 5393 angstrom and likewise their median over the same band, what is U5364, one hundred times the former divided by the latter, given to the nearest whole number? 126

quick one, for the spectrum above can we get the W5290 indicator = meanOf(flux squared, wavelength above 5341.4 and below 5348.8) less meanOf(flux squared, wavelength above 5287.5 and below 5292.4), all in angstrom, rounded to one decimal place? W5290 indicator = -1.4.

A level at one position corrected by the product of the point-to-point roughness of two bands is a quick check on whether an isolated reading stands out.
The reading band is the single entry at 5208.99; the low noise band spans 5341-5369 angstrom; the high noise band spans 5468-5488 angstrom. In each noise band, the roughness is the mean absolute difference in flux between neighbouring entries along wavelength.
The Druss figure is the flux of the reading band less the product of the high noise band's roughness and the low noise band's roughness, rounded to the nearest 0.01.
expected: 2.86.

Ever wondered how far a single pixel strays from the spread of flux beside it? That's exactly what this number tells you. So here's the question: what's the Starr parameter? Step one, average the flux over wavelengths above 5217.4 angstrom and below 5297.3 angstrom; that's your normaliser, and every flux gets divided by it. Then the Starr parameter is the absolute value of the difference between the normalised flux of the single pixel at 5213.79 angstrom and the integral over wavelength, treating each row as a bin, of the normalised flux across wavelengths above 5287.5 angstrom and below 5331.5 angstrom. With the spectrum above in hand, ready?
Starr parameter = 41.8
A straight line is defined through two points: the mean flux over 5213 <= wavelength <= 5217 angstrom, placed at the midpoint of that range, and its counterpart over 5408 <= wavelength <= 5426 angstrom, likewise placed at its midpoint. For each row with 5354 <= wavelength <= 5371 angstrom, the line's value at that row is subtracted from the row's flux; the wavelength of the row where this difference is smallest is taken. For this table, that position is 5362.33 angstrom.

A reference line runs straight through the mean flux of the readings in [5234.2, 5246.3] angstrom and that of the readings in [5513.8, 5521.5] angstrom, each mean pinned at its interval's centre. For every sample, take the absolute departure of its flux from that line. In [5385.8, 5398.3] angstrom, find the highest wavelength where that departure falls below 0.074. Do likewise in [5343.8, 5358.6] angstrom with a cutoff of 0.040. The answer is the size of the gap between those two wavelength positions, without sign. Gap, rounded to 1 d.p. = 42.1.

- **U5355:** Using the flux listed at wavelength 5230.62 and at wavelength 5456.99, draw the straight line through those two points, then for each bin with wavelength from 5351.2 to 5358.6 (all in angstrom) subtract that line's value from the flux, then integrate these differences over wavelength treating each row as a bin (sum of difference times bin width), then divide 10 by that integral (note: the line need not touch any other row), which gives 13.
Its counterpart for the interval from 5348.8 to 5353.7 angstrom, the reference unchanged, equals 16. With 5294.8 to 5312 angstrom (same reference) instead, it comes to 5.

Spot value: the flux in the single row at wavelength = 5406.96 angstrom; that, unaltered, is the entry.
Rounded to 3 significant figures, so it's 2.61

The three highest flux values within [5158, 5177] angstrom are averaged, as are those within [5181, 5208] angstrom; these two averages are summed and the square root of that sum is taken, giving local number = 2.48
